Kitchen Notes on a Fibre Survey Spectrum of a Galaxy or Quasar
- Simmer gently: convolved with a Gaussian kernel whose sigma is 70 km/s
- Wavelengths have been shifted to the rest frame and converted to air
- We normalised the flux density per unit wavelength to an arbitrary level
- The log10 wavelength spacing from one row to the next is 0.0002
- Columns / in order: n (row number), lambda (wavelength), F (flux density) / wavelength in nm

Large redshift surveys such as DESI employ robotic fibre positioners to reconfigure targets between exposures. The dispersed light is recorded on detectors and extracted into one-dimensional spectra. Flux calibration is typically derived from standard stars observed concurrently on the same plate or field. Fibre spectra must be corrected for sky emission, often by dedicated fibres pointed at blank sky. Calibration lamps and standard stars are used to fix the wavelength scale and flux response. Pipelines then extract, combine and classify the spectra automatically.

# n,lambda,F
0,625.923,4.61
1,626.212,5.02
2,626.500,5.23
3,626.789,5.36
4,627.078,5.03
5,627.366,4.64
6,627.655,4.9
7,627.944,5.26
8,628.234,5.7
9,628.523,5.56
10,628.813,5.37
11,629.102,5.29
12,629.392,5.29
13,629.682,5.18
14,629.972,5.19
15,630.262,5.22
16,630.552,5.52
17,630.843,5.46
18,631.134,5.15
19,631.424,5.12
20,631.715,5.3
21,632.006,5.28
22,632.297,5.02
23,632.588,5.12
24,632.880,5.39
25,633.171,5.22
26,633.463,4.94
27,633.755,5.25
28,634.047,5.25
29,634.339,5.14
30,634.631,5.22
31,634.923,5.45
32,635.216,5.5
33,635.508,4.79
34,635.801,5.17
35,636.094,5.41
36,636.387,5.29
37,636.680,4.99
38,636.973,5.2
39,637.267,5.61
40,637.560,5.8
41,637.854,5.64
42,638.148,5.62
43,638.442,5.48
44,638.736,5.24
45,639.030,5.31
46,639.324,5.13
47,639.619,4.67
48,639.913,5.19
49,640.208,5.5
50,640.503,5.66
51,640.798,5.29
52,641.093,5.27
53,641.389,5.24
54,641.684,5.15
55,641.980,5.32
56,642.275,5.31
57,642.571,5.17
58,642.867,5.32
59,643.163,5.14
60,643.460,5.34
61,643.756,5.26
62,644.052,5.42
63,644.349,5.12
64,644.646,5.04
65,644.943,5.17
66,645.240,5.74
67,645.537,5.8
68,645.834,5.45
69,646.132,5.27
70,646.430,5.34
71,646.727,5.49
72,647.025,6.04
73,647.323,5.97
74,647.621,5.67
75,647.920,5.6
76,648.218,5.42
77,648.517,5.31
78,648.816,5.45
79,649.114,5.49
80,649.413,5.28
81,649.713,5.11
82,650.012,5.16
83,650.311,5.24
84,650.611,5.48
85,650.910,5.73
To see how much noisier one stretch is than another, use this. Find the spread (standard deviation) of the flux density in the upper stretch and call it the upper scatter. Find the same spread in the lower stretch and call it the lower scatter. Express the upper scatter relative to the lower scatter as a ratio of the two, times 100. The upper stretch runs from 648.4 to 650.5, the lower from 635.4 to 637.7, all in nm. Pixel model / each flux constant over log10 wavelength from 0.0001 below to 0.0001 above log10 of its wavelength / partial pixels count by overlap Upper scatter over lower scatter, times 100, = 43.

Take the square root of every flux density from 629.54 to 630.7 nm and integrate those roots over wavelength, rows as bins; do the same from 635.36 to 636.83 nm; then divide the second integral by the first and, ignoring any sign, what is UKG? 1.2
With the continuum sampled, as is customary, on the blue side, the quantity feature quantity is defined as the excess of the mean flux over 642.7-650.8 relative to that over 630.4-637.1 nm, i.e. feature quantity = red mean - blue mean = 0.19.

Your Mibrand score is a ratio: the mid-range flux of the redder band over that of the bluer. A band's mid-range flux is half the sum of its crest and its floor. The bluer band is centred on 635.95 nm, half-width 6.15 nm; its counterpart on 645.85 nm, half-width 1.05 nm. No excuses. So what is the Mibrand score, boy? 1.05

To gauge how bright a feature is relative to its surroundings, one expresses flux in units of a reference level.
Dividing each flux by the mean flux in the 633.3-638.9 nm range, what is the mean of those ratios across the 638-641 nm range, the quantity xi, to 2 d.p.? 1.00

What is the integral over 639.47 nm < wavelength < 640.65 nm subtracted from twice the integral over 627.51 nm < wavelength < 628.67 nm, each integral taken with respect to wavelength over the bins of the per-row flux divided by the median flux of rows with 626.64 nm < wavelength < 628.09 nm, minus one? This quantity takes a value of 0.10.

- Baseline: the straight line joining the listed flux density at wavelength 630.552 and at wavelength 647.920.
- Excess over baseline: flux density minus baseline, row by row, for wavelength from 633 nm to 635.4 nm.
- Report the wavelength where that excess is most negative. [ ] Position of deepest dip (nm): 633.463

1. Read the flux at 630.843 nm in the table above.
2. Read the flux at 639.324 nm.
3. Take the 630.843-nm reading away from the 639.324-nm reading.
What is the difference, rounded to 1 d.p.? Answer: -0.3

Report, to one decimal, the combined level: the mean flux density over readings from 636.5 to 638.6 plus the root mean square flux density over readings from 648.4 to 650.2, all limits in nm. 10.8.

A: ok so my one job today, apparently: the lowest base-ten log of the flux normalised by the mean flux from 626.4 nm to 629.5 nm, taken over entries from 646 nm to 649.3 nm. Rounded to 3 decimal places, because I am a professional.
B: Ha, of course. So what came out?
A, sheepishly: 0.003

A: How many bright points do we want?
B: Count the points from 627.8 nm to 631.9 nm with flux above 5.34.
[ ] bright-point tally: 5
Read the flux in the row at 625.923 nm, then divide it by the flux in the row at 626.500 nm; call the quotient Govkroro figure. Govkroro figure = 0.881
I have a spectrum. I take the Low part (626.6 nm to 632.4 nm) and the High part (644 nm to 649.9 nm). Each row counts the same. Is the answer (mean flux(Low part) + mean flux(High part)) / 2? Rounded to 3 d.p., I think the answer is 5.350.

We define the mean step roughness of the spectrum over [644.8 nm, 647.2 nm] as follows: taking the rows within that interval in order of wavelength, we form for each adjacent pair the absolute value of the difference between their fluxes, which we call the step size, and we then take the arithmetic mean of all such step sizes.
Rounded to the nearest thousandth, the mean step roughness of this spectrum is 0.276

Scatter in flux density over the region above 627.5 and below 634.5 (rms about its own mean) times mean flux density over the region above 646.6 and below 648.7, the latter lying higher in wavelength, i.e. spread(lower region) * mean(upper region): 1.0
